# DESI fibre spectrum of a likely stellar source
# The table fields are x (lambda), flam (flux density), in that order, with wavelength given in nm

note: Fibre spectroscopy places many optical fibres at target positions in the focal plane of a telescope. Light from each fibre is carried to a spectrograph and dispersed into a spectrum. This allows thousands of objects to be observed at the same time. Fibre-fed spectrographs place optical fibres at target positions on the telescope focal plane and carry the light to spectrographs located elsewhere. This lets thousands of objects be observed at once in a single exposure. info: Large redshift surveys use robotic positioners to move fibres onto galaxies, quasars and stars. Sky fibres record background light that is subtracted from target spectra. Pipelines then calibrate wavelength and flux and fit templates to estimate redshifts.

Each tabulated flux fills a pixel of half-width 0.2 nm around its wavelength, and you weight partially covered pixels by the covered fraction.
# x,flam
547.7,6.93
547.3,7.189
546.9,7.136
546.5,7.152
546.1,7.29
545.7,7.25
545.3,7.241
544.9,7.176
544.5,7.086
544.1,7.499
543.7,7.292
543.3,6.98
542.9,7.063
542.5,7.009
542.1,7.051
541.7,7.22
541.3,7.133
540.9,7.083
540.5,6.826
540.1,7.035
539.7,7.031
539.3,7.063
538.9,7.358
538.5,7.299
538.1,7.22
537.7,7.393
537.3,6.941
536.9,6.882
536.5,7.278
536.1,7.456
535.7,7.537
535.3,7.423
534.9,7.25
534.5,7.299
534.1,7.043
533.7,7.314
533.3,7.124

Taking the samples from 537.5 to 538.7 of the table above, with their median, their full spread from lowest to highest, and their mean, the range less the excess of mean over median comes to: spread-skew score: 0.2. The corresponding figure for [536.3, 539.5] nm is 0.6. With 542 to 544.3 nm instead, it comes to 0.4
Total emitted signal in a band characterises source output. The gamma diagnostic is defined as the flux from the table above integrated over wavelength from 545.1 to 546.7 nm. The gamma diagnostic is 11.6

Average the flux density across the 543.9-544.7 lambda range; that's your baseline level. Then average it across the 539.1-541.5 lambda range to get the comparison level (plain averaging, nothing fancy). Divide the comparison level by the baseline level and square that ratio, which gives 0.93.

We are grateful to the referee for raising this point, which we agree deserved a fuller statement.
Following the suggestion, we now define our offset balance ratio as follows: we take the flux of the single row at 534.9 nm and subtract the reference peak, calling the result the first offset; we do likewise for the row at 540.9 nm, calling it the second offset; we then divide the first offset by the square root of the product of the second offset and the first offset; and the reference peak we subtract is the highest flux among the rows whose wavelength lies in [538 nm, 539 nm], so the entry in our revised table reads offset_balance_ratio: -0.6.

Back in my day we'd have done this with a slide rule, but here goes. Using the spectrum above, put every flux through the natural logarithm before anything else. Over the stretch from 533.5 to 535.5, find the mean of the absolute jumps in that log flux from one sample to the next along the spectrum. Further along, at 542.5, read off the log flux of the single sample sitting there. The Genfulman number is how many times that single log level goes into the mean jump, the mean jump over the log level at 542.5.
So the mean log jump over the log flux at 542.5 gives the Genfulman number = 0.013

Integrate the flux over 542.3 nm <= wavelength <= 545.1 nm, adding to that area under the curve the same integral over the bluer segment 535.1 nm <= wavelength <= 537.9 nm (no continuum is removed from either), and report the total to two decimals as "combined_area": 40.41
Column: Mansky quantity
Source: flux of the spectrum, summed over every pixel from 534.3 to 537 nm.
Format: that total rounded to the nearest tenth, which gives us 51.1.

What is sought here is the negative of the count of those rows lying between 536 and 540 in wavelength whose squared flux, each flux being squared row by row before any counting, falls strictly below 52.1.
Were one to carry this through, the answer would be -4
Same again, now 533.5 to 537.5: -3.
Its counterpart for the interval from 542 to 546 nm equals -6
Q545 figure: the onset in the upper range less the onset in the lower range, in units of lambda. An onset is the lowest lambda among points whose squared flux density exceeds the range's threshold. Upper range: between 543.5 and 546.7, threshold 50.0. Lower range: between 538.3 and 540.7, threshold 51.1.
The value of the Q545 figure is 5.20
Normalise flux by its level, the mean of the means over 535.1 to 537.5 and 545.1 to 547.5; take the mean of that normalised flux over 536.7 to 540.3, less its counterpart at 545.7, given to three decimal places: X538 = -0.016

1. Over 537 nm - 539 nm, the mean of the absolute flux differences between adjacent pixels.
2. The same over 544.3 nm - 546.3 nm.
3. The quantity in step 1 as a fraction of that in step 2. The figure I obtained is 3.7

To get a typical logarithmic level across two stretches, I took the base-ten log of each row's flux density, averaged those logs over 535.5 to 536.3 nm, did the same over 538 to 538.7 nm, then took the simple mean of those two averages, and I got 0.868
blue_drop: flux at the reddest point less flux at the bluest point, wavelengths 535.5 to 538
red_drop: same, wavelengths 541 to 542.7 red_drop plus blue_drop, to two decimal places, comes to -0.27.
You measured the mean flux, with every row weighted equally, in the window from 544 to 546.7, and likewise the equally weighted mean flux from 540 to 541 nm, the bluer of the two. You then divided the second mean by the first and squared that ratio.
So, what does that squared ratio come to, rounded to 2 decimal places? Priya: 0.93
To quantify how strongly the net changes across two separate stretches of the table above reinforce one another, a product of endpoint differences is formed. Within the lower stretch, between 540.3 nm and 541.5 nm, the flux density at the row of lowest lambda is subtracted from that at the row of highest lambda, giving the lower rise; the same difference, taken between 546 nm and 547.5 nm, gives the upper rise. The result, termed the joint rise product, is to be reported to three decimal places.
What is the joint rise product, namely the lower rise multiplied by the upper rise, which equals -0.031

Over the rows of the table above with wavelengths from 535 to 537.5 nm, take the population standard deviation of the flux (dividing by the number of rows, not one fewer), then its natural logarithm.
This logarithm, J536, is -1.37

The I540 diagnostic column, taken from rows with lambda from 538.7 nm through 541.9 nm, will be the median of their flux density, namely 7.07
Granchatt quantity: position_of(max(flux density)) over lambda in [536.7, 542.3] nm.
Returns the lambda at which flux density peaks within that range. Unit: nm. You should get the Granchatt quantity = 537.7 nm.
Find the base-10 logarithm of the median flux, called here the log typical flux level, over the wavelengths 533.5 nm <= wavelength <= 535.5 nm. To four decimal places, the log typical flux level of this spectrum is 0.8633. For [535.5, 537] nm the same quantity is 0.8673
